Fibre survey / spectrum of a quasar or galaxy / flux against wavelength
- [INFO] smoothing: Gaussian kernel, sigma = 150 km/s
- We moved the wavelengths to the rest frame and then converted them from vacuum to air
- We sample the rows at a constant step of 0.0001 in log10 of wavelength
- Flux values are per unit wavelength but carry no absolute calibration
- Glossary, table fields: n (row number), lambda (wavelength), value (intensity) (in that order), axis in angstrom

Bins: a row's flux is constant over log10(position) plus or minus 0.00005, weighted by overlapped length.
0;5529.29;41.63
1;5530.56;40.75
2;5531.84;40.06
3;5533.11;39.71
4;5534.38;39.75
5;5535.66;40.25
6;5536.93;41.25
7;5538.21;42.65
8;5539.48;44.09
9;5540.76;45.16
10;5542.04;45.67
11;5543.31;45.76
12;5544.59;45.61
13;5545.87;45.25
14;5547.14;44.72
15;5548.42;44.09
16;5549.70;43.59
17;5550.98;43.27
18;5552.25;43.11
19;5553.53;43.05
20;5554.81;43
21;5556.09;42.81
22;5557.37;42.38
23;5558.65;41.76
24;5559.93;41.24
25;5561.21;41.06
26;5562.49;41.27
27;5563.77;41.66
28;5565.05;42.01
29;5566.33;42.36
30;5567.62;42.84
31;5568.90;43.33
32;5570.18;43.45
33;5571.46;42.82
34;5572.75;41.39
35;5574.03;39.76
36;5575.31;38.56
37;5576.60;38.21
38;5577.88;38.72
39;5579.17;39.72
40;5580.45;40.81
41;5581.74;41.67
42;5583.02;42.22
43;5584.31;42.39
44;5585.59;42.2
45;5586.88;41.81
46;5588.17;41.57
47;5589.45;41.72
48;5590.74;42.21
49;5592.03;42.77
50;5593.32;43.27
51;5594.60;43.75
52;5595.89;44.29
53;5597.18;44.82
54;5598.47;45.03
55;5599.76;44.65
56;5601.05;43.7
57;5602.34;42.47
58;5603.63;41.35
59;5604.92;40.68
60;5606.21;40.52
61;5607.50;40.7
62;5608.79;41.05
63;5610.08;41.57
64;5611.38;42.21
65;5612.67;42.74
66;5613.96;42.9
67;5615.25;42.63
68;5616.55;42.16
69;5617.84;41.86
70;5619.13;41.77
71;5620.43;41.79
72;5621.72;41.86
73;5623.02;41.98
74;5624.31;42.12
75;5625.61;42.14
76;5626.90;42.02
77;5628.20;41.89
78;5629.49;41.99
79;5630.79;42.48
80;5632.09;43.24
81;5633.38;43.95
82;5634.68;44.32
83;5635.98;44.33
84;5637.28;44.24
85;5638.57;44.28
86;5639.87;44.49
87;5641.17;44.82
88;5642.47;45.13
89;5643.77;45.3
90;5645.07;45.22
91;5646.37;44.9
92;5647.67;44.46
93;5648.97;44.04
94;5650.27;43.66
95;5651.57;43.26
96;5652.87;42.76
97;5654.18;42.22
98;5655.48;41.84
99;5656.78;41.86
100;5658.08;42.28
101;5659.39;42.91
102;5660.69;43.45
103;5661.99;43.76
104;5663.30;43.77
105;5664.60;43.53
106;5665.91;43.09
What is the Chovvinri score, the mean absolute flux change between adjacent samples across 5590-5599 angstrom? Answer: 0.47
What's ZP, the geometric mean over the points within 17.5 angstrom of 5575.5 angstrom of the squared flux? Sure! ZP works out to 1717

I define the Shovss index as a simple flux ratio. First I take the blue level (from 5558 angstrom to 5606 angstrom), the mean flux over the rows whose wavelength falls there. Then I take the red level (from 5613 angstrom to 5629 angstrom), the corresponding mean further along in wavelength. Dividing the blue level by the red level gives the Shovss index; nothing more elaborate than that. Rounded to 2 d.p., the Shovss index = 1.00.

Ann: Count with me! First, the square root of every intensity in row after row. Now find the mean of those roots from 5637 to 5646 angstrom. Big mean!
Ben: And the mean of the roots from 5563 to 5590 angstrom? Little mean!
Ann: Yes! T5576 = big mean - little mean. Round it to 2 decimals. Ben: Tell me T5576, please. 0.26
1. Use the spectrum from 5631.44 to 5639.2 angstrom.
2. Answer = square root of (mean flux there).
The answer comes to 6.64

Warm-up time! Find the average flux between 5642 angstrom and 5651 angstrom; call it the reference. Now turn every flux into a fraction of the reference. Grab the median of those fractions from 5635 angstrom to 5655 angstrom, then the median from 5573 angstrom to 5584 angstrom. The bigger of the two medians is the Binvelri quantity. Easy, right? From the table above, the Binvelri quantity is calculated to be 0.99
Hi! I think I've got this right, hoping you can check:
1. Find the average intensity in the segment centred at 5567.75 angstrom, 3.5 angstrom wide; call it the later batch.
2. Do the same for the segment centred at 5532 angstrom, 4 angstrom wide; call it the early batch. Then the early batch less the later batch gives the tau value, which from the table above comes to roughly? -3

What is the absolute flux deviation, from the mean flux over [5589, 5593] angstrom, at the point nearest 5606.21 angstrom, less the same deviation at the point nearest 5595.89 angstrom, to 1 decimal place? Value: -0.3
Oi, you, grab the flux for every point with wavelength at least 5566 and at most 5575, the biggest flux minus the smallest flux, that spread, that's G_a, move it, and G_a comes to 3.7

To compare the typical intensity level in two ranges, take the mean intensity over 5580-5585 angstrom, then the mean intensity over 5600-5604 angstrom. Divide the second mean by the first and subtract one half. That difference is 0.52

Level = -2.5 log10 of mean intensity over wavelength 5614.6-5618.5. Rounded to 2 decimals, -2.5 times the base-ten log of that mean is -4.06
